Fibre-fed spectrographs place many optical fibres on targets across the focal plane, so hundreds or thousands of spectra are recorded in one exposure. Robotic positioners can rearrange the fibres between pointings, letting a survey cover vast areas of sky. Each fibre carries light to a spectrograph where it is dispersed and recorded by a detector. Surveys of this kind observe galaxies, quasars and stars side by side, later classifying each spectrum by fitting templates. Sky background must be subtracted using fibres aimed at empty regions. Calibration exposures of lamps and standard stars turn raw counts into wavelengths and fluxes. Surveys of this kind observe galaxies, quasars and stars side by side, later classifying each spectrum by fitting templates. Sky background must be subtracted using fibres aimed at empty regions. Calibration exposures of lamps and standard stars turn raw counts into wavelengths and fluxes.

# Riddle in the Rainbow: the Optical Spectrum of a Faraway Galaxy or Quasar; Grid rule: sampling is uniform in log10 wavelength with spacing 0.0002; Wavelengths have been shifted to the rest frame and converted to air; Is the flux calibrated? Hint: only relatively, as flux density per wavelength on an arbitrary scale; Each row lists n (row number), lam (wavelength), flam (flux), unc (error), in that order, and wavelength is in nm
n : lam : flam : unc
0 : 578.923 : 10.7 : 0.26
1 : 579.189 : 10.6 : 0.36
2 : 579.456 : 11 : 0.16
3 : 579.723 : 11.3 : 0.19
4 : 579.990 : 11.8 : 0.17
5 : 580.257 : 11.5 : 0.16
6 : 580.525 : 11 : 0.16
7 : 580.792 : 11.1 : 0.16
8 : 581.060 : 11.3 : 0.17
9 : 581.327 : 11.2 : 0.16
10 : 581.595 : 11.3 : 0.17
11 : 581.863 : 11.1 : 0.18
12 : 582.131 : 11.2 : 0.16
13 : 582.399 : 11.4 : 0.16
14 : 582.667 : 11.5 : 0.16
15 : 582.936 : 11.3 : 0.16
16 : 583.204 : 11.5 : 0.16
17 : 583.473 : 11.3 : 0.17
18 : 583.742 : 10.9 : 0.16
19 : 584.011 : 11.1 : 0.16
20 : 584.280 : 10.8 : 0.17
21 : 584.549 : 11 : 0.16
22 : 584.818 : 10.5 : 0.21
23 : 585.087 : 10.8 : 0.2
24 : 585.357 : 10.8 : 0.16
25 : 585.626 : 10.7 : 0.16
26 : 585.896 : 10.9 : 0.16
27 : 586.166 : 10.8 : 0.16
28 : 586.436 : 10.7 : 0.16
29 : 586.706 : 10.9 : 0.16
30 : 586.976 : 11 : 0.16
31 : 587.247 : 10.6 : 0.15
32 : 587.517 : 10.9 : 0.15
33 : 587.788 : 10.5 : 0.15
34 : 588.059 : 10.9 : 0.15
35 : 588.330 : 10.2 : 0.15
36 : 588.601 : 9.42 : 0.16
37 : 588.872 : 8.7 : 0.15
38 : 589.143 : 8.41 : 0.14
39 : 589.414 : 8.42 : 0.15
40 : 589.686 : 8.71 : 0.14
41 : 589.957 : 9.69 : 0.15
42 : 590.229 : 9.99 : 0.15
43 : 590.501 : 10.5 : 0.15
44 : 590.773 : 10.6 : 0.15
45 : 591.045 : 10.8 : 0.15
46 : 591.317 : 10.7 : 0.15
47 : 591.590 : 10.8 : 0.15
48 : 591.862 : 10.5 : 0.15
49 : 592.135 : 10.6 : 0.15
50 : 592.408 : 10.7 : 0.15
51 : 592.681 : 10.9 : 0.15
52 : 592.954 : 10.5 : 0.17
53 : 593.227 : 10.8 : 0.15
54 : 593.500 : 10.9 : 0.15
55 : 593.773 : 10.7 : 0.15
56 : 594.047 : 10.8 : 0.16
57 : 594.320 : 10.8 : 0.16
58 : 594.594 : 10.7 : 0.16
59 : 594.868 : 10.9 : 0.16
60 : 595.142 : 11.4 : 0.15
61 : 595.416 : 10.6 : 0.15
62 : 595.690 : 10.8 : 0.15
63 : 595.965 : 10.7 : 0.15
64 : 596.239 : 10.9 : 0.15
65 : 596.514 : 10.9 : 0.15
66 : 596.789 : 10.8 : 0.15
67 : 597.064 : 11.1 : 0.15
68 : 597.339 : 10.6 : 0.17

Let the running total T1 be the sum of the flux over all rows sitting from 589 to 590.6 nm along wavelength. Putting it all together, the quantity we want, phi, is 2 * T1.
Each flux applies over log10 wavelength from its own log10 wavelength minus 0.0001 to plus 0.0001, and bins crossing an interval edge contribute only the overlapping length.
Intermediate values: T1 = 55.72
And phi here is 111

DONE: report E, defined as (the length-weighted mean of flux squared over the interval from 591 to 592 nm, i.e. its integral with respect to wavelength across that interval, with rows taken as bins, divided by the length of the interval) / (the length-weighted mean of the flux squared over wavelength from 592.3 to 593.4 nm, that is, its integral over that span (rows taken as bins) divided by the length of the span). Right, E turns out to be 0.99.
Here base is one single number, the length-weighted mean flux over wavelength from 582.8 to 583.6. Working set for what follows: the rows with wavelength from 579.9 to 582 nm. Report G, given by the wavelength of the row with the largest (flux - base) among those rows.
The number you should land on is 579.990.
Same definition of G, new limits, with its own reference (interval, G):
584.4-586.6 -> 584.549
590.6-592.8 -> 592.681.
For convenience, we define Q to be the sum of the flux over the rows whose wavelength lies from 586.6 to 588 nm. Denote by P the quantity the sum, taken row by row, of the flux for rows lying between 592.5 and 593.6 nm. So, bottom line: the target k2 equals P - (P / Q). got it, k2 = 42.3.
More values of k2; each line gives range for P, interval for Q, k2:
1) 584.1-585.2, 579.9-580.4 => 41.3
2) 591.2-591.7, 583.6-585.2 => 21.2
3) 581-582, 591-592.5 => 44.2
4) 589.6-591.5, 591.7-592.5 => 68.8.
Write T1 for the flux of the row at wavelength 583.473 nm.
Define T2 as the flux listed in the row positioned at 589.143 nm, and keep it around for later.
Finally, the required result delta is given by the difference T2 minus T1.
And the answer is -2.89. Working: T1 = 11.3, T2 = 8.41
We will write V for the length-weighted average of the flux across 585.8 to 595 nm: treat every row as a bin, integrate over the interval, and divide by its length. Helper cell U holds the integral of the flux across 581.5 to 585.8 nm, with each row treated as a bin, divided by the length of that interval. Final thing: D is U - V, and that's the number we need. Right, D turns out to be 0.69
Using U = 11.1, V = 10.4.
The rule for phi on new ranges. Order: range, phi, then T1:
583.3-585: 131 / 65.60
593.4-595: 130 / 64.80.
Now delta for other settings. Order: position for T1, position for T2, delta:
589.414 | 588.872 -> 0.28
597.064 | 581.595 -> 0.20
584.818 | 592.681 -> 0.40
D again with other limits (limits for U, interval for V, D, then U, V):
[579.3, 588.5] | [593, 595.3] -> 0.15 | 11.0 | 10.9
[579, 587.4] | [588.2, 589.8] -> 2.08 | 11.1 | 9.0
